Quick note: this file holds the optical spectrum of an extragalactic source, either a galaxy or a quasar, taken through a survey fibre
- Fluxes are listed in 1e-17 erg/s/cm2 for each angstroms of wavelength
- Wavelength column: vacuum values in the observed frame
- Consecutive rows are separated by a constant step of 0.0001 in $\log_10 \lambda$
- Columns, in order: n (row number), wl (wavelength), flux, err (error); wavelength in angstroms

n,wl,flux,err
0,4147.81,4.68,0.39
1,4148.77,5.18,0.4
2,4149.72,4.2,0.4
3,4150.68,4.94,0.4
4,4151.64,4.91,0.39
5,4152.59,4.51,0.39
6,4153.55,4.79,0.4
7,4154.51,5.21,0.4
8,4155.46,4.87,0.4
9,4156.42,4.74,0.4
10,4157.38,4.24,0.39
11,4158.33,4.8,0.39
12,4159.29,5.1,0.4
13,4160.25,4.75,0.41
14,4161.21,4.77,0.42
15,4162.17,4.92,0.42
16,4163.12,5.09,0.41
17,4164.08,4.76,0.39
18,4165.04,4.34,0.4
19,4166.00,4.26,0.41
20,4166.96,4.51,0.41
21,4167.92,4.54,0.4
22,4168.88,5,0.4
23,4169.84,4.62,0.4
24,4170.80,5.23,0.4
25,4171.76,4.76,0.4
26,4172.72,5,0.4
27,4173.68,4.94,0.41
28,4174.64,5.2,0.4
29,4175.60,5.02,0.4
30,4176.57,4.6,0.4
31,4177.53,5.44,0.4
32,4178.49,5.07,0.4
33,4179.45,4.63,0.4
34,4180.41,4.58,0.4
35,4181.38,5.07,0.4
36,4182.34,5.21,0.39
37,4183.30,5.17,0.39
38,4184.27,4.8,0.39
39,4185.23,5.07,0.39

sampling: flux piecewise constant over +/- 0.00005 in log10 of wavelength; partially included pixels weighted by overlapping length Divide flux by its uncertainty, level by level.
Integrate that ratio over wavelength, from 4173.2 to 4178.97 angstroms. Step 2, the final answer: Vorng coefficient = 72.5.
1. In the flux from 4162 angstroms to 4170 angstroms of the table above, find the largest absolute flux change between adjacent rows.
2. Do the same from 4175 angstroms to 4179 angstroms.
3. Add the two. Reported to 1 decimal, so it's 1.3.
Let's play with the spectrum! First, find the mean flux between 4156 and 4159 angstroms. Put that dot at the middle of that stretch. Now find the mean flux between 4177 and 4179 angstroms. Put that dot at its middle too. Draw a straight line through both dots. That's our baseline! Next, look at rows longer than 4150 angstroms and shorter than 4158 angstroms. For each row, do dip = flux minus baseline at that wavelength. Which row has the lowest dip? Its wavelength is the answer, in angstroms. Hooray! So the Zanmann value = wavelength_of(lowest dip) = 4157.38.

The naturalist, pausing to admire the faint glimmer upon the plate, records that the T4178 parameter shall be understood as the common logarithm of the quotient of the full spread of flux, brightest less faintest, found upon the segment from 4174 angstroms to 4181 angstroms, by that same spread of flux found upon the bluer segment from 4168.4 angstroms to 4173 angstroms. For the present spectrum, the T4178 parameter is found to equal 0.15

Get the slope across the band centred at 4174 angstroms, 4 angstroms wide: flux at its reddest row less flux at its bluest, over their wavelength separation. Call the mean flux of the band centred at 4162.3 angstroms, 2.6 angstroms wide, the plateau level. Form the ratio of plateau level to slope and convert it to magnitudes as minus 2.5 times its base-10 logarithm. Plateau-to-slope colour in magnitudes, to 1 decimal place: -7.1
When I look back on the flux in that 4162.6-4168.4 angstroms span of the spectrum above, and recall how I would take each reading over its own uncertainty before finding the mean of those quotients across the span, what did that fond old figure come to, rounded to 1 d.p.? 11.4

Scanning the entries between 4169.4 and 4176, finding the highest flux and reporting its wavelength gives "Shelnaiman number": 4170.80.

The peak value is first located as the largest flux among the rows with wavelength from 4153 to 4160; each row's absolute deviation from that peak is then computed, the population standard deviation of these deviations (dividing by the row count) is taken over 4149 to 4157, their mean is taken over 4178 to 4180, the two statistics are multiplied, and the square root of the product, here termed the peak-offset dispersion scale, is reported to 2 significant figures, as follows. 0.32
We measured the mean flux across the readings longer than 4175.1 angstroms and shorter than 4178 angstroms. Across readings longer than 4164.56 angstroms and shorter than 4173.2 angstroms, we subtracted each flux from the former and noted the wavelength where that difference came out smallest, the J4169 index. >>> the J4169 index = 4170.80 angstroms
